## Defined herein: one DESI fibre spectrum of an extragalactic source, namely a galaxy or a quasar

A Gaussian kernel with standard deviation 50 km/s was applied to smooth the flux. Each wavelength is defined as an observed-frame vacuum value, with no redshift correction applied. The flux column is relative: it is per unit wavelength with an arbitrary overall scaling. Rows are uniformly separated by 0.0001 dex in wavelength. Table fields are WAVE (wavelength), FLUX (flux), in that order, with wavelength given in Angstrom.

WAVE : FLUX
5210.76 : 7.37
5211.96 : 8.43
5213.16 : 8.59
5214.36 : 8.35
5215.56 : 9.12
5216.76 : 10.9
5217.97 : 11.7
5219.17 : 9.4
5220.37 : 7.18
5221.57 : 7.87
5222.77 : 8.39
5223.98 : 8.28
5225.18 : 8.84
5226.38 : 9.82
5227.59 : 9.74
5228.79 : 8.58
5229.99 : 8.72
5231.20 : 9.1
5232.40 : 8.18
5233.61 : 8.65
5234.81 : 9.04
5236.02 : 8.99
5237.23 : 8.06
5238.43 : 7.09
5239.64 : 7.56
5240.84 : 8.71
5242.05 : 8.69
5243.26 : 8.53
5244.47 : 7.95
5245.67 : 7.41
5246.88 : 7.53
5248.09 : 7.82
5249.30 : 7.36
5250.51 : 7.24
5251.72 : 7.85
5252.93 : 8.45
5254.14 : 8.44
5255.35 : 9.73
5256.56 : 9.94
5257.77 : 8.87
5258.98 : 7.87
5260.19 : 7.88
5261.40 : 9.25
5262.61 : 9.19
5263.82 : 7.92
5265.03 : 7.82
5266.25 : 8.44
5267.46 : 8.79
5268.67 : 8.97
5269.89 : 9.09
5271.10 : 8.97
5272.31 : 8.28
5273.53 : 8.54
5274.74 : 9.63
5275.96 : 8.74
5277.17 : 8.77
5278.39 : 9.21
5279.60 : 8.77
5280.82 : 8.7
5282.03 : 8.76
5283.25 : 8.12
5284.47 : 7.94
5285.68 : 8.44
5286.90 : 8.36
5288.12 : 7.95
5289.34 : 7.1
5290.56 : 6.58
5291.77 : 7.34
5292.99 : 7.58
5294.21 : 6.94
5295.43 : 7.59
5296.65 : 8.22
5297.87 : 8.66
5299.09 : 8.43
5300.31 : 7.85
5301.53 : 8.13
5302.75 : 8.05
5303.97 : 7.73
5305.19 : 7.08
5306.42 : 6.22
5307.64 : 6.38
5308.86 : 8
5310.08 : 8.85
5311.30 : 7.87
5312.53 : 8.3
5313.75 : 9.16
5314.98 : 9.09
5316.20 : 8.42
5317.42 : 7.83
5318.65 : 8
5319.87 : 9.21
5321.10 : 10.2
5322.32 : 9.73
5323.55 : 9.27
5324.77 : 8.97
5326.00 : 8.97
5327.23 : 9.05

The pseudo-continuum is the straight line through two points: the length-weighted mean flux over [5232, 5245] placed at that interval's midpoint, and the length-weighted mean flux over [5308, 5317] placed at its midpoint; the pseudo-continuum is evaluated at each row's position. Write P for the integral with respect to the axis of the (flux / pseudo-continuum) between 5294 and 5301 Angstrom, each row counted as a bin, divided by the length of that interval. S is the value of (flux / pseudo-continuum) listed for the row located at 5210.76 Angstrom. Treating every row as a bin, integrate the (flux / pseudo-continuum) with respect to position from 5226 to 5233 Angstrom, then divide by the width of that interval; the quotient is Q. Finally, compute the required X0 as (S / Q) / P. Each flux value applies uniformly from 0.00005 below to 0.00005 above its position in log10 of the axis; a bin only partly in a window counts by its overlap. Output 0.87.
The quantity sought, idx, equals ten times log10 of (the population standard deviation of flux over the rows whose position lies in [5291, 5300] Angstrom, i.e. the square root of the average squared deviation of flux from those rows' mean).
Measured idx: -2.4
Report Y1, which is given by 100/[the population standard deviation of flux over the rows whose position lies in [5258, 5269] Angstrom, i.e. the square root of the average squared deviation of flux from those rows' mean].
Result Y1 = 176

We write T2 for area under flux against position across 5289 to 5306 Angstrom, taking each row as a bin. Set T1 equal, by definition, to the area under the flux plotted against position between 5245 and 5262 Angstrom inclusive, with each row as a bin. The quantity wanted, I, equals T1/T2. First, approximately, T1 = 140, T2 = 130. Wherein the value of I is 1.08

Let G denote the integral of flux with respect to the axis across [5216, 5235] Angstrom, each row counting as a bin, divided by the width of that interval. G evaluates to 9.0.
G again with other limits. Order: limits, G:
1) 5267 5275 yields 8.9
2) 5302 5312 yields 7.5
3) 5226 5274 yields 8.5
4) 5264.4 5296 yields 8.3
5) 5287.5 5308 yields 7.5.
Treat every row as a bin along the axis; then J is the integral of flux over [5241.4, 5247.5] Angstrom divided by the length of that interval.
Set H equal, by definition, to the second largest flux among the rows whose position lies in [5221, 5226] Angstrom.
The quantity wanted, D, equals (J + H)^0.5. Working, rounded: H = 8.39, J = 8.02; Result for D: 4.05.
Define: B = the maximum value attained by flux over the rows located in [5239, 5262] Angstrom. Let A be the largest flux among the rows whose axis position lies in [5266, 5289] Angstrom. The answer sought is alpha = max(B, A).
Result 9.9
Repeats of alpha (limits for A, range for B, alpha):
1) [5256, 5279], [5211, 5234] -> 11.7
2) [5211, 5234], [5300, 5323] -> 11.7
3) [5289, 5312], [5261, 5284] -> 9.6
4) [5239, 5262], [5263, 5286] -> 9.9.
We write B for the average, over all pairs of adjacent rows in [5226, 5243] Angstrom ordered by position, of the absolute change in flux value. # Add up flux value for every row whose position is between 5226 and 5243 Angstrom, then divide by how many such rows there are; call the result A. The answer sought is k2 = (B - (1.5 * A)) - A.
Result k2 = -21.0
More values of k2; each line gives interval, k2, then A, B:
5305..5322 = -19.7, 8.19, 0.73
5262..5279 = -21.4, 8.74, 0.47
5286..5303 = -18.9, 7.77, 0.49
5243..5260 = -20.0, 8.21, 0.53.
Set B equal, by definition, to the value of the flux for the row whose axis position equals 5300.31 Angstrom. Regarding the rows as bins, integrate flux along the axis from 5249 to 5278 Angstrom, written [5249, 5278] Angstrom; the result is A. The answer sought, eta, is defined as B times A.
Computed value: 1958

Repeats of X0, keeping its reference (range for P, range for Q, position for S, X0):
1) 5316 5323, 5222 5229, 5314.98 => 0.95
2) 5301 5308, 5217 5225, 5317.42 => 1.00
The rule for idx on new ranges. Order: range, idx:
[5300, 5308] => -1.3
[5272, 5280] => -3.9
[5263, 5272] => -3.2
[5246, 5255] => -3.5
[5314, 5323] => -0.9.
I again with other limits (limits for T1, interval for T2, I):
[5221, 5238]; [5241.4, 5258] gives 1.08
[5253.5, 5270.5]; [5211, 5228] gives 0.97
